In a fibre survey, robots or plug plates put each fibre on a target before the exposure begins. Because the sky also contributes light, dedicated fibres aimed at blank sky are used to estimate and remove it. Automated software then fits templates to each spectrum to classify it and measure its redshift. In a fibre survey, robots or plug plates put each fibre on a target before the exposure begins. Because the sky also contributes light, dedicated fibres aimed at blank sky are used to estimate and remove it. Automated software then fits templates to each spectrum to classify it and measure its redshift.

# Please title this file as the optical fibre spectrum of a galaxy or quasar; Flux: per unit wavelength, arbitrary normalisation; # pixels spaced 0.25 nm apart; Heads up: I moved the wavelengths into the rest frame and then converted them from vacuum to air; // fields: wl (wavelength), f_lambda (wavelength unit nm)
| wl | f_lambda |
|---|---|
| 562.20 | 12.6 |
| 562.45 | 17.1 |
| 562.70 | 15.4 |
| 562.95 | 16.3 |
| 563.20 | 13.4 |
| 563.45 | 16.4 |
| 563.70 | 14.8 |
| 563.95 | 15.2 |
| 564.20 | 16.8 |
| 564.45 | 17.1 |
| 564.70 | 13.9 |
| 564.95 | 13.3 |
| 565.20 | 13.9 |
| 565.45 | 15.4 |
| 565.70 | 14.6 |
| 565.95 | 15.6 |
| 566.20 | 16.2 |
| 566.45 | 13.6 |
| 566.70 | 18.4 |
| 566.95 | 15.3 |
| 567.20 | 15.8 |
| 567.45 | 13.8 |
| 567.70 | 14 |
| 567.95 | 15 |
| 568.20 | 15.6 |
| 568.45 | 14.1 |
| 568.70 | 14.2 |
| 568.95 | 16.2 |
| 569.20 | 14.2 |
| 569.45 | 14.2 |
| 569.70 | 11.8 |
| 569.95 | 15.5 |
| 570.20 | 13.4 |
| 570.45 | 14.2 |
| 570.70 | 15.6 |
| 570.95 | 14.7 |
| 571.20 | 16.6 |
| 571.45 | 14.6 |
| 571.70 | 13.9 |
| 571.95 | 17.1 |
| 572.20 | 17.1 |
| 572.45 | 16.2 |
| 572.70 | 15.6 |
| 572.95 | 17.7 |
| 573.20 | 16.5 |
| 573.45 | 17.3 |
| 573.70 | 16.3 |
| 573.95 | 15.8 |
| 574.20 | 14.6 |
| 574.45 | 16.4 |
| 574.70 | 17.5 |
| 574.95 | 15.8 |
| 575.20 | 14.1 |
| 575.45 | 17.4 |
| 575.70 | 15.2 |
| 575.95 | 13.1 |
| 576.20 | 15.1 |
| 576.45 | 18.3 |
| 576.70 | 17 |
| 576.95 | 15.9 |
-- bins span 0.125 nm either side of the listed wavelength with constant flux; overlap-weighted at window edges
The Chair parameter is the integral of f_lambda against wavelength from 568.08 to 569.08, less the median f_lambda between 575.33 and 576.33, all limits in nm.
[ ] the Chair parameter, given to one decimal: -0.1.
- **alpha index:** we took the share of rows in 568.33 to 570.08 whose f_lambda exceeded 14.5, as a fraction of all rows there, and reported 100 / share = 350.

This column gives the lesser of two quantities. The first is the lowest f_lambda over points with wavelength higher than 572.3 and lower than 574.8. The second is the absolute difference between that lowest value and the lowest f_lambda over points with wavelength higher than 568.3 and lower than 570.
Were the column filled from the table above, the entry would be 2.80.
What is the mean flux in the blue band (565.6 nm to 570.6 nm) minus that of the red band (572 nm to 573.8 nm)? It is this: -1.9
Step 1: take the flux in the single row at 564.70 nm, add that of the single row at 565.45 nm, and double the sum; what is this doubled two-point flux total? 59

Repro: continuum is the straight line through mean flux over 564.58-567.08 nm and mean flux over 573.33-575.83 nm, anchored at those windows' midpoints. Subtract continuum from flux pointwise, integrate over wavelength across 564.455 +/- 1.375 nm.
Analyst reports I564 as 0.3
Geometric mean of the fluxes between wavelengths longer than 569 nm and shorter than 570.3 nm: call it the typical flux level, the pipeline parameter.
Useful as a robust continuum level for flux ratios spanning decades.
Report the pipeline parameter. 13.8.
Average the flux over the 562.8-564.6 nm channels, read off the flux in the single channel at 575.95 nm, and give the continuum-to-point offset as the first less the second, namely 2.6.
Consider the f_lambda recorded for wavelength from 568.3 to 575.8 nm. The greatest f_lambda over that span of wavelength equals 17.7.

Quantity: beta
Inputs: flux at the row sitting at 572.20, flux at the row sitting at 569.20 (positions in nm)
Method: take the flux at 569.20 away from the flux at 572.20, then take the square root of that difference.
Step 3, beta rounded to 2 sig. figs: 1.7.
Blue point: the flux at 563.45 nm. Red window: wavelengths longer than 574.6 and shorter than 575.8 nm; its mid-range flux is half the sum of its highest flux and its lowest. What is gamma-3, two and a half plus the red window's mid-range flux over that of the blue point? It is 3.46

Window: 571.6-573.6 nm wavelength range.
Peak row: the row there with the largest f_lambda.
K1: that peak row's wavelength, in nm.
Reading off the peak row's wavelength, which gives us 572.95 nm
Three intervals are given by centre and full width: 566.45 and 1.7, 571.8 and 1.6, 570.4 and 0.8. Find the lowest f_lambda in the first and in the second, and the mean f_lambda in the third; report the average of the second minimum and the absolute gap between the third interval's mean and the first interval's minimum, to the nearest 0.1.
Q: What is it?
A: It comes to 7.4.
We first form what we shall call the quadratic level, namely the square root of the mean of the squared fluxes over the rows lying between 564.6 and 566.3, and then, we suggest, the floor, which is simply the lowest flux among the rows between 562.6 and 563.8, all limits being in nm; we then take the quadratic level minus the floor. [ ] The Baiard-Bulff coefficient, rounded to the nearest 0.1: 1.3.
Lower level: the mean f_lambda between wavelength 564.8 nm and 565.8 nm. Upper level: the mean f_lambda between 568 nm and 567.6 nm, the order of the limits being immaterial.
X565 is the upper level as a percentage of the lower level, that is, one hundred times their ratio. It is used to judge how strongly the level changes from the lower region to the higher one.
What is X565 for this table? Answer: 101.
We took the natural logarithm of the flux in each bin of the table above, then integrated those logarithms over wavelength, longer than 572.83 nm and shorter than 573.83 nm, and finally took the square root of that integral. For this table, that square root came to 1.68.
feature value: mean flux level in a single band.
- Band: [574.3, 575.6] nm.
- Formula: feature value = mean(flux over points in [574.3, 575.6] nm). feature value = 16.2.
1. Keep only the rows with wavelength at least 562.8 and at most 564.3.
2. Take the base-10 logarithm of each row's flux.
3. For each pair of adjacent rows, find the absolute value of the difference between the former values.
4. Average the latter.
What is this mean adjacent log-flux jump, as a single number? 0.054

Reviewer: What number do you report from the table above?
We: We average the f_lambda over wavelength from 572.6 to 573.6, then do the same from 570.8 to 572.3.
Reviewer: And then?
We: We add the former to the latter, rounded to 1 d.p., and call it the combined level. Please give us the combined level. 32.4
